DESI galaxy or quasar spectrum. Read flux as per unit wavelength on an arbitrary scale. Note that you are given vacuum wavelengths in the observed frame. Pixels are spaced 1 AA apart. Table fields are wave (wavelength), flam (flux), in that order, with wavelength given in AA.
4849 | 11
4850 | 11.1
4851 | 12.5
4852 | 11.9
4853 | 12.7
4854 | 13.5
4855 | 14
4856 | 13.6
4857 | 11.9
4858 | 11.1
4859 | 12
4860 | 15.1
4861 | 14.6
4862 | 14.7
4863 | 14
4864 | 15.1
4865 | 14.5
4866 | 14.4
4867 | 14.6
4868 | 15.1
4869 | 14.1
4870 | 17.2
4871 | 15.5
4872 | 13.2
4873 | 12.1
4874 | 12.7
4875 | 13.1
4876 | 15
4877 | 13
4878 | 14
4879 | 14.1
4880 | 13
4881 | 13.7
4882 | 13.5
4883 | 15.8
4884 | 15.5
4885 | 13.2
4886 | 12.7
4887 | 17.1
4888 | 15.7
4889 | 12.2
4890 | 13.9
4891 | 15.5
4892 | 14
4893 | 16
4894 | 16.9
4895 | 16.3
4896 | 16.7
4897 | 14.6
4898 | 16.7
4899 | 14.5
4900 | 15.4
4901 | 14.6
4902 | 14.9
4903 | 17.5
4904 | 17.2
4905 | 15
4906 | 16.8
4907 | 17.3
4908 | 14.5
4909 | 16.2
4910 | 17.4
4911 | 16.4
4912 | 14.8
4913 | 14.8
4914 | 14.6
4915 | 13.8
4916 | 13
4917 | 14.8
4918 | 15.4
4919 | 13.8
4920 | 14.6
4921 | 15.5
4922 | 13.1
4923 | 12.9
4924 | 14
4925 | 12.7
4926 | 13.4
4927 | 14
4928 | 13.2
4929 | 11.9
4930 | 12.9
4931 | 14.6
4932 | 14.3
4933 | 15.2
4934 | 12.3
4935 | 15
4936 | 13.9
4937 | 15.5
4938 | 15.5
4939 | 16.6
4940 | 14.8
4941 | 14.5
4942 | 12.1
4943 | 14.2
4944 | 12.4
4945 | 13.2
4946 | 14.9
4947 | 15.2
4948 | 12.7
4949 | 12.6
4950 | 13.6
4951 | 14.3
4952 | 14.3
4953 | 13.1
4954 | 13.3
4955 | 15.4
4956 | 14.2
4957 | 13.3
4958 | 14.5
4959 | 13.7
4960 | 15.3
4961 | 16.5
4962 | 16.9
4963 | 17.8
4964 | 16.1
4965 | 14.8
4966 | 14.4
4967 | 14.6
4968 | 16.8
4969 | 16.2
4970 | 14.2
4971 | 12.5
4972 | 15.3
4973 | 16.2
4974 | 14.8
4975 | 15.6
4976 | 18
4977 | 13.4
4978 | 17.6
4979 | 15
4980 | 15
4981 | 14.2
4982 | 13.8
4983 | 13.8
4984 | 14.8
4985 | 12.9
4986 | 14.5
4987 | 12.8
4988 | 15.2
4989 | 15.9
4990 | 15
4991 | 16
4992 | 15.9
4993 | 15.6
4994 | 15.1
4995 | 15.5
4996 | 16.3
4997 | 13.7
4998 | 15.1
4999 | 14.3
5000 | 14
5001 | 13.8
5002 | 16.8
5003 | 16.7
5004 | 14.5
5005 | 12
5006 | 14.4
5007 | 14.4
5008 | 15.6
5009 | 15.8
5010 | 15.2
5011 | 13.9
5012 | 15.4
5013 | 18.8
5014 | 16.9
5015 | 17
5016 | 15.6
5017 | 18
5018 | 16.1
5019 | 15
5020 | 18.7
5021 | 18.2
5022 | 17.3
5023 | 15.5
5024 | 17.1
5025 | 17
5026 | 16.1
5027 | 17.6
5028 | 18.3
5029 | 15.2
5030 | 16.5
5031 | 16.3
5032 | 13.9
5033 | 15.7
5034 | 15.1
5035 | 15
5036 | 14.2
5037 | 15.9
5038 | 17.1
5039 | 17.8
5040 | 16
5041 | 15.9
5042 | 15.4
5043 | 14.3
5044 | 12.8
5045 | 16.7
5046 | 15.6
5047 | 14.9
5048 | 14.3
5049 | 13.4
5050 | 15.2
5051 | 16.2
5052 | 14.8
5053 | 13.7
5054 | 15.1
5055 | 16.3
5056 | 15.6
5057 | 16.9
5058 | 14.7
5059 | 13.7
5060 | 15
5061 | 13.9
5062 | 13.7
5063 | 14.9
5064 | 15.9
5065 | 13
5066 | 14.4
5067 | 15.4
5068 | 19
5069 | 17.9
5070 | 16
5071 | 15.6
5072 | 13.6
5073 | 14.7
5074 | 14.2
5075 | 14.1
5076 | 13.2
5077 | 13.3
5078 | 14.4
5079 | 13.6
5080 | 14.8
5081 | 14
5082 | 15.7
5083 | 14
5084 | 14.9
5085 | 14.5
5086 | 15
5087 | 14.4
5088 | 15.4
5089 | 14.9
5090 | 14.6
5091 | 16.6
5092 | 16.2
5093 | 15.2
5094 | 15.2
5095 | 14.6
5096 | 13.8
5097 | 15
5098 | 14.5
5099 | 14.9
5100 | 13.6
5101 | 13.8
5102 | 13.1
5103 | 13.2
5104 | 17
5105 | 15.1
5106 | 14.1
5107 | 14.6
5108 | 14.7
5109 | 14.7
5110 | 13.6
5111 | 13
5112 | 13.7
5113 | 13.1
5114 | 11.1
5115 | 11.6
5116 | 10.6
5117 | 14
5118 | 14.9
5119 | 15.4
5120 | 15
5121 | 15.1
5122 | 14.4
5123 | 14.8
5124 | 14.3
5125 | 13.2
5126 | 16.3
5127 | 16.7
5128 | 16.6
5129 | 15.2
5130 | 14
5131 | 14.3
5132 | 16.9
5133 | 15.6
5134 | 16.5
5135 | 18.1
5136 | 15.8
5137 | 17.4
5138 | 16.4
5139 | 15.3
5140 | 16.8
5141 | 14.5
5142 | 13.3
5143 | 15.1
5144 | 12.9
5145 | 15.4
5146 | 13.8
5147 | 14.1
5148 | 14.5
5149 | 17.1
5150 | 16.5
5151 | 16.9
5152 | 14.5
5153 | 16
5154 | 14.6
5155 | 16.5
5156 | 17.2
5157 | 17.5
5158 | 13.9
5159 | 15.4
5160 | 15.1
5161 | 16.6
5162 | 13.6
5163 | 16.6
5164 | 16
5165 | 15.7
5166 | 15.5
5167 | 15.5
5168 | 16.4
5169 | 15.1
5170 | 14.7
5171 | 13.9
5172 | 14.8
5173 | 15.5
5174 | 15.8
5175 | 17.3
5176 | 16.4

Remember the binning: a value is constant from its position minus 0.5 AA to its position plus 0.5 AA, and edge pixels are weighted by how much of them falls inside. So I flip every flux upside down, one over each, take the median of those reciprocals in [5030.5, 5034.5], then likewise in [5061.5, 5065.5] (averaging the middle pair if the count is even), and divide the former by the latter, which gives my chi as 0.93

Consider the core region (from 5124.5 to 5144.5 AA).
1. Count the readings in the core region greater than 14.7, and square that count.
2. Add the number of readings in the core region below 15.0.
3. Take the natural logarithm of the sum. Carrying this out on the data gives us 5.3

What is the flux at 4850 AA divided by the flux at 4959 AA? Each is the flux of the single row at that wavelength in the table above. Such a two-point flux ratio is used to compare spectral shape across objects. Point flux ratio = 0.81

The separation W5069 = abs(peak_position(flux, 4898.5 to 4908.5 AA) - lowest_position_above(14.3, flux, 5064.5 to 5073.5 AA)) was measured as 163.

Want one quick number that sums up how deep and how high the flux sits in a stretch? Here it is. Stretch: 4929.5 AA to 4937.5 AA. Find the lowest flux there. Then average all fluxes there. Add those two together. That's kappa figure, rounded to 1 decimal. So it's 26.5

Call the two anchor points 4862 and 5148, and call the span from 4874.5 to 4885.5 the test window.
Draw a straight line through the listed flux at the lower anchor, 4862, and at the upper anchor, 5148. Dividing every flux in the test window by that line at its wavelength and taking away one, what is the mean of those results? -0.05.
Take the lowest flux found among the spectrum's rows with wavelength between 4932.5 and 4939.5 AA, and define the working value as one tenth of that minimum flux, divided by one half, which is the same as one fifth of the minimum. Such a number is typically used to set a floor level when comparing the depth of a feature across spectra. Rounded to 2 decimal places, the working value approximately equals 2.46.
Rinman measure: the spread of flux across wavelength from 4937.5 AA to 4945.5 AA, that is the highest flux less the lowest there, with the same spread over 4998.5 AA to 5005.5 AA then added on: 9.3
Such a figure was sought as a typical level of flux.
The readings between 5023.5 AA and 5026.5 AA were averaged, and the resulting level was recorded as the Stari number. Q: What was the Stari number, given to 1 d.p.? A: 16.7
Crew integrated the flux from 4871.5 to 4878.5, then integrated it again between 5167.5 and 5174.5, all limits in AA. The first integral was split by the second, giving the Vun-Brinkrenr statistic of 0.88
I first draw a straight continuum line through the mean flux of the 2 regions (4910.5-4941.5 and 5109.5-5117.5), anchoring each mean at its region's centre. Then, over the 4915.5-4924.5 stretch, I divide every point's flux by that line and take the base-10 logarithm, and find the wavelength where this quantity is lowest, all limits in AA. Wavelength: 4923 AA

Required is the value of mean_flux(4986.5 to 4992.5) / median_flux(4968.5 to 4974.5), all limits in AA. 1.01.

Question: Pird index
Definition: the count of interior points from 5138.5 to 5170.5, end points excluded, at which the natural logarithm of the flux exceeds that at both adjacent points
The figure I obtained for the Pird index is 11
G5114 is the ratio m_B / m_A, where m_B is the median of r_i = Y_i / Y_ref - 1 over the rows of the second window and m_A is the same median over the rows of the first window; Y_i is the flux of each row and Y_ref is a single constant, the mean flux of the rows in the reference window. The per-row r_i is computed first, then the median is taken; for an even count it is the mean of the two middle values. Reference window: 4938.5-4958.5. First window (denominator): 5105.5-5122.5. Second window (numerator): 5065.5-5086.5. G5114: 3.9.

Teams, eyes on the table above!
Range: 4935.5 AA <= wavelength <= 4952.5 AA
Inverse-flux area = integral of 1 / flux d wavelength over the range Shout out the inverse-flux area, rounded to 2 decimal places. 1.21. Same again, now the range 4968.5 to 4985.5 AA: 1.15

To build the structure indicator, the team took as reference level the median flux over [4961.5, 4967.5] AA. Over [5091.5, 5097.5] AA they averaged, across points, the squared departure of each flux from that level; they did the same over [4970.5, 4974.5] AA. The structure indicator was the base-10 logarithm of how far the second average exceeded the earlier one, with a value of 0.23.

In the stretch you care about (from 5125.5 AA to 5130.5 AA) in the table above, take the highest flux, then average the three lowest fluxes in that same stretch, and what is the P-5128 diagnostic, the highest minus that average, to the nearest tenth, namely 1.5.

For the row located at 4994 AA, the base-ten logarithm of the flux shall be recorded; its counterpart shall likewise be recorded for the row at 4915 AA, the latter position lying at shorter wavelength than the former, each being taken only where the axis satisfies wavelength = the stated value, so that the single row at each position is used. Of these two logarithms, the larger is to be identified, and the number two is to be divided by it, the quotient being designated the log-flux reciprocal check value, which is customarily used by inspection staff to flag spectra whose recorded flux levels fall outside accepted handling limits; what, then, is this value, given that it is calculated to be 1.70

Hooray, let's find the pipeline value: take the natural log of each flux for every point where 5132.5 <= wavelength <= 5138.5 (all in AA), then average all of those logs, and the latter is 2.81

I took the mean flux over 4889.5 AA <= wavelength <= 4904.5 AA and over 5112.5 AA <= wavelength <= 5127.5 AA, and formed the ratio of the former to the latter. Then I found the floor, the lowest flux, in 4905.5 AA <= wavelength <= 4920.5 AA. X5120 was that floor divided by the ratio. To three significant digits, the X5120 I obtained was 11.7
